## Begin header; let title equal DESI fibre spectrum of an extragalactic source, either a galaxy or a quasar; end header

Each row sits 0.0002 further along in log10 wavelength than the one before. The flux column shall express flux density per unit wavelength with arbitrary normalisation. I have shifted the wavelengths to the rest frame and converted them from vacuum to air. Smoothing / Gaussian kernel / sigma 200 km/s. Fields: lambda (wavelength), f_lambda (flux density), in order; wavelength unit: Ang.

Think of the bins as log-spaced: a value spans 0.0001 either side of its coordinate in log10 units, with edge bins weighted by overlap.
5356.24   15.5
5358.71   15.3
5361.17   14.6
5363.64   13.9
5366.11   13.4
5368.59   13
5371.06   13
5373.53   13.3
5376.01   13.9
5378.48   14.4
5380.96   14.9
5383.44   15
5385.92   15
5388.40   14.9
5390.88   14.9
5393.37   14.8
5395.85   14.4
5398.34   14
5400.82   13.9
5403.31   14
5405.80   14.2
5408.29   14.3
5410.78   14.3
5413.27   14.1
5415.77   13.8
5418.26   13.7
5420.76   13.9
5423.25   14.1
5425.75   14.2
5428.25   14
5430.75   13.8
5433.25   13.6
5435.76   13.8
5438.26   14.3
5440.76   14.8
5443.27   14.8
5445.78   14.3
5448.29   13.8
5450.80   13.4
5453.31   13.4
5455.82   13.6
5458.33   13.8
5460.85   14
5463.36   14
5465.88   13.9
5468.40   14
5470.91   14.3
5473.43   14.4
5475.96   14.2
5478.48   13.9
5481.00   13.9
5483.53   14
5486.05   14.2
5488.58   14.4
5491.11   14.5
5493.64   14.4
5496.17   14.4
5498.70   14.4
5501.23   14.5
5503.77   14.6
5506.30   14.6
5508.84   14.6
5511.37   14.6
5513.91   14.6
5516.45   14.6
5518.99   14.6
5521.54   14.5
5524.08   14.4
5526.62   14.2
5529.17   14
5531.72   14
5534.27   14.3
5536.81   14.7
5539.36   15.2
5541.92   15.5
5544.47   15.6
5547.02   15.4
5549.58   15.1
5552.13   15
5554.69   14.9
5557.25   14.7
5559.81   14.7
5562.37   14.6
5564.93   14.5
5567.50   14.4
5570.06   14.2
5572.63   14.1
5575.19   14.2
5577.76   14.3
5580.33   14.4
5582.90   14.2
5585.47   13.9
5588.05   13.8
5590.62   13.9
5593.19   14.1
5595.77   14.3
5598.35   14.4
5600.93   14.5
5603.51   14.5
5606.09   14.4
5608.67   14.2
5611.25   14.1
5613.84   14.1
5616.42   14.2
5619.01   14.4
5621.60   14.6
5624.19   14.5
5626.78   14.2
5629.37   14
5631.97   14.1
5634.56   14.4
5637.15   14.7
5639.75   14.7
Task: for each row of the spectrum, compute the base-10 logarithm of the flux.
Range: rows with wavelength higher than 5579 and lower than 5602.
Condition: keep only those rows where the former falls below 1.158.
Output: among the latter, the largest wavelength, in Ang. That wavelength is 5595.77 Ang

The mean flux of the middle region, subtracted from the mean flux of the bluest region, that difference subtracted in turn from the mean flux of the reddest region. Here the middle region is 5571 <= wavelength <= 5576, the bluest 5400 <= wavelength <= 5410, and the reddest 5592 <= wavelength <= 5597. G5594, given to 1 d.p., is 14.2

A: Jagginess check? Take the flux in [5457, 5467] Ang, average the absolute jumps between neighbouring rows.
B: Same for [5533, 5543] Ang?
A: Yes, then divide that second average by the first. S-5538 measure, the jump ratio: 4.0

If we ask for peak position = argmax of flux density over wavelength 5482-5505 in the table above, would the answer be 5503.77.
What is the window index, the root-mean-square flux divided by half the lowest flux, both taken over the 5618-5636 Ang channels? 2.045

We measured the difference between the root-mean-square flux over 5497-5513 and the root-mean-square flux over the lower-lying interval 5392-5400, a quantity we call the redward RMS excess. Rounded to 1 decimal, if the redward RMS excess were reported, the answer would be 0.1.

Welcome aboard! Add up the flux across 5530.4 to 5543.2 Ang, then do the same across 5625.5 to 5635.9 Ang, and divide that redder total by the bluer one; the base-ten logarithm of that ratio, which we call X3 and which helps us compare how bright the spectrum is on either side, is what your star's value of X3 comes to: -0.1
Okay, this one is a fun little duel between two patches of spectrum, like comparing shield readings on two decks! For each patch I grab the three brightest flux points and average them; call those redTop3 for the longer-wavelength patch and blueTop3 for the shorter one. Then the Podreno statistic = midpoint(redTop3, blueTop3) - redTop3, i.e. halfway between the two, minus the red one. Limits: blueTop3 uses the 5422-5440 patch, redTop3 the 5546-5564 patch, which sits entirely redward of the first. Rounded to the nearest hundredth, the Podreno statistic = -0.48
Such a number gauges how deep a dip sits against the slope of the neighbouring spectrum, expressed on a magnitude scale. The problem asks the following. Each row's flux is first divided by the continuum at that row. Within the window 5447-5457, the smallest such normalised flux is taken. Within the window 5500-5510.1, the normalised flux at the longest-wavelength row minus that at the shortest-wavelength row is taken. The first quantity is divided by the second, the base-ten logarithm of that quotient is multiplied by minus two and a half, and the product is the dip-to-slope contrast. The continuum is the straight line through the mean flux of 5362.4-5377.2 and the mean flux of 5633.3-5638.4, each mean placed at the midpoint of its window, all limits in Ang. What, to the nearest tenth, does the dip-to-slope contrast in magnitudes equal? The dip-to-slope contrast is -5.8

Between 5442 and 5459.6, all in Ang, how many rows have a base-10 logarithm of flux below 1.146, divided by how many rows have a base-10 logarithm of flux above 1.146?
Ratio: 2.5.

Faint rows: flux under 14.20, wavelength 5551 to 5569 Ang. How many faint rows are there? 0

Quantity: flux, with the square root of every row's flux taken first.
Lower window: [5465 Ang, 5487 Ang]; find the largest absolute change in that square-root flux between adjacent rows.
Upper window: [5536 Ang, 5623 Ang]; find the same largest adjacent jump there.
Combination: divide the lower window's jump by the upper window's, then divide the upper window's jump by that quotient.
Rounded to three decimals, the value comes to 0.104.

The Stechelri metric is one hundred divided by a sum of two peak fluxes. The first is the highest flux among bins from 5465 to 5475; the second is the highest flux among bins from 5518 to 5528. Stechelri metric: 3.45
